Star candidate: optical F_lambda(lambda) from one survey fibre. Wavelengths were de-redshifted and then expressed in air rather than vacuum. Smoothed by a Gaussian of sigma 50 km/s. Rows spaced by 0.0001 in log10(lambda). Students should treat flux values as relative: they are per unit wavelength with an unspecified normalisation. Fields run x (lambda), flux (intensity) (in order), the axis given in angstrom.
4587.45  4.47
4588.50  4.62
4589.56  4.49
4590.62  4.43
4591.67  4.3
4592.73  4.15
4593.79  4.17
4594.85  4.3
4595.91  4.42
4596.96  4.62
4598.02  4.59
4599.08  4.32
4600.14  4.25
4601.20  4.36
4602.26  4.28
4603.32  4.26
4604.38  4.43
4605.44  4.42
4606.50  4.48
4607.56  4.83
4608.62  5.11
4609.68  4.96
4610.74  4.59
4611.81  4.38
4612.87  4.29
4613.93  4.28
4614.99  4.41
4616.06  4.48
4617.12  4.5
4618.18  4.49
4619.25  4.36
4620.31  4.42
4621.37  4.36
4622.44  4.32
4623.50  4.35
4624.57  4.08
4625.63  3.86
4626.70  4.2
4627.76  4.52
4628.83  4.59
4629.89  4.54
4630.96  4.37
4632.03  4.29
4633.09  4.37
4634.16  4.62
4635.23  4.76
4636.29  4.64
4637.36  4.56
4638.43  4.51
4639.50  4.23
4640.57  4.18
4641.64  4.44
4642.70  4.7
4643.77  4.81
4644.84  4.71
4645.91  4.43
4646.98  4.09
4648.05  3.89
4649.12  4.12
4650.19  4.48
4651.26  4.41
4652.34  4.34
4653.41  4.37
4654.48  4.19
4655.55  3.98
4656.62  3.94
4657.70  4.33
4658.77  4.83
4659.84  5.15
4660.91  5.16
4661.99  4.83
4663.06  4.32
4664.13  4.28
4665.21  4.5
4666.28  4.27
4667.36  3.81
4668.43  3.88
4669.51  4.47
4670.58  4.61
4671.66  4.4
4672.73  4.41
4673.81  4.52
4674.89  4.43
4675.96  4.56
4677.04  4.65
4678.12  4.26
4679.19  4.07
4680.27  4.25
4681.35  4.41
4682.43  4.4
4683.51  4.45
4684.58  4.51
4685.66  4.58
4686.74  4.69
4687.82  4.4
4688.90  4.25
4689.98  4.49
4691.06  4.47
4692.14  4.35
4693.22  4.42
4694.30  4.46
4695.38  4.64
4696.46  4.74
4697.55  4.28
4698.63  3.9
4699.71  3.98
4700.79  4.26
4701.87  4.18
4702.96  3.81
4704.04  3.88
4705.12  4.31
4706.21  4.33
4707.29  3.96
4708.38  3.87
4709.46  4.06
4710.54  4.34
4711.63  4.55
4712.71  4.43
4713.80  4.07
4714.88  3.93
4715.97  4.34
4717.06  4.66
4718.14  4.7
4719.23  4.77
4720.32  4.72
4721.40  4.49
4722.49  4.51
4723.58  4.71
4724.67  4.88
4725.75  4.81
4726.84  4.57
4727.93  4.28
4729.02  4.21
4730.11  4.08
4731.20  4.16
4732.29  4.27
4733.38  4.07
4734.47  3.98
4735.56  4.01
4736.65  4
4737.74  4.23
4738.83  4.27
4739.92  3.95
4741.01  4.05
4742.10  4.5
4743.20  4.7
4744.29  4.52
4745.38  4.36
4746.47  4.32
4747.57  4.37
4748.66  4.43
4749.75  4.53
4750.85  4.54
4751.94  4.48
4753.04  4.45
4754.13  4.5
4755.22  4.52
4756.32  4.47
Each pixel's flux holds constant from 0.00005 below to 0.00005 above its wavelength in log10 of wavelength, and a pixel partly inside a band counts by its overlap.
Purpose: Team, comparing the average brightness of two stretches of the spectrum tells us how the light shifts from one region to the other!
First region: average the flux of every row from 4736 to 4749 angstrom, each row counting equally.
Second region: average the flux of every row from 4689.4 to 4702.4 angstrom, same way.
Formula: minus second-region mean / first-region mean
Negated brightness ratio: -1.01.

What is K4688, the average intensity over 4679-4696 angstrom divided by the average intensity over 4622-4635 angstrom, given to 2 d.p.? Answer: 1.02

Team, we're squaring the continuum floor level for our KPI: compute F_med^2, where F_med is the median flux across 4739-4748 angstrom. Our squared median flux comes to 19.1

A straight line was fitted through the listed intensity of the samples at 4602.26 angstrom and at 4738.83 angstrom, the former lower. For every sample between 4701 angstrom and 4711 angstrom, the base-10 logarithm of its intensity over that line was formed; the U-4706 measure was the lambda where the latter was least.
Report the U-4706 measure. 4702.96 angstrom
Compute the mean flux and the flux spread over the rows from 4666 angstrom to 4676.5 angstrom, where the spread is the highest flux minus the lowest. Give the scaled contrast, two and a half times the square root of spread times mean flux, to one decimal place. 4.7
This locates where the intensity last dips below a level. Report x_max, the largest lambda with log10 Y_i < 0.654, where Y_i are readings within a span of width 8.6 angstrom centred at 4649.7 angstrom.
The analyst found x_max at 4653.41 angstrom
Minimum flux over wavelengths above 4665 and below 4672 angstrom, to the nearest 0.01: 3.81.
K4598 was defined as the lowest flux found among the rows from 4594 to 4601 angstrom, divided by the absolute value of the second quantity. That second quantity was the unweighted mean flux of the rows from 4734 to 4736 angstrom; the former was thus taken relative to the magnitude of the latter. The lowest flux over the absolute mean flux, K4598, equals 1.06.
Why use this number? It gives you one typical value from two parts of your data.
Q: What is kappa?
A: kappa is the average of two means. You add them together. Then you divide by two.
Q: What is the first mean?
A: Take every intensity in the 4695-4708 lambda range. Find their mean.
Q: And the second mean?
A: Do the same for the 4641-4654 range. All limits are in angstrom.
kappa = 4.29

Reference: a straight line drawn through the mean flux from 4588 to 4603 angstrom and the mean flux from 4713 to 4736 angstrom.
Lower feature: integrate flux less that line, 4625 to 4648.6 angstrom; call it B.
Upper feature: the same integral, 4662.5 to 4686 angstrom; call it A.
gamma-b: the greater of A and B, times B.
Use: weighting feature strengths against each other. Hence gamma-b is 0.9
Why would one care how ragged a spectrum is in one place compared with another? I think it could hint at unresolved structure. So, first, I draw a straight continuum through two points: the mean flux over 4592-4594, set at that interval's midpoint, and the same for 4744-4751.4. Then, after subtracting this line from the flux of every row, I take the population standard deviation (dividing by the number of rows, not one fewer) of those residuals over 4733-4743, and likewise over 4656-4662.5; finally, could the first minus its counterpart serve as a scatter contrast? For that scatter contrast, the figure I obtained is -0.27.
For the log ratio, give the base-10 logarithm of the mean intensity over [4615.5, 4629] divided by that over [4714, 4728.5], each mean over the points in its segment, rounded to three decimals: -0.021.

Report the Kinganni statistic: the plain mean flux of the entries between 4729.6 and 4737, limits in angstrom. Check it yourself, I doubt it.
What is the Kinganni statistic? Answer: 4.08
